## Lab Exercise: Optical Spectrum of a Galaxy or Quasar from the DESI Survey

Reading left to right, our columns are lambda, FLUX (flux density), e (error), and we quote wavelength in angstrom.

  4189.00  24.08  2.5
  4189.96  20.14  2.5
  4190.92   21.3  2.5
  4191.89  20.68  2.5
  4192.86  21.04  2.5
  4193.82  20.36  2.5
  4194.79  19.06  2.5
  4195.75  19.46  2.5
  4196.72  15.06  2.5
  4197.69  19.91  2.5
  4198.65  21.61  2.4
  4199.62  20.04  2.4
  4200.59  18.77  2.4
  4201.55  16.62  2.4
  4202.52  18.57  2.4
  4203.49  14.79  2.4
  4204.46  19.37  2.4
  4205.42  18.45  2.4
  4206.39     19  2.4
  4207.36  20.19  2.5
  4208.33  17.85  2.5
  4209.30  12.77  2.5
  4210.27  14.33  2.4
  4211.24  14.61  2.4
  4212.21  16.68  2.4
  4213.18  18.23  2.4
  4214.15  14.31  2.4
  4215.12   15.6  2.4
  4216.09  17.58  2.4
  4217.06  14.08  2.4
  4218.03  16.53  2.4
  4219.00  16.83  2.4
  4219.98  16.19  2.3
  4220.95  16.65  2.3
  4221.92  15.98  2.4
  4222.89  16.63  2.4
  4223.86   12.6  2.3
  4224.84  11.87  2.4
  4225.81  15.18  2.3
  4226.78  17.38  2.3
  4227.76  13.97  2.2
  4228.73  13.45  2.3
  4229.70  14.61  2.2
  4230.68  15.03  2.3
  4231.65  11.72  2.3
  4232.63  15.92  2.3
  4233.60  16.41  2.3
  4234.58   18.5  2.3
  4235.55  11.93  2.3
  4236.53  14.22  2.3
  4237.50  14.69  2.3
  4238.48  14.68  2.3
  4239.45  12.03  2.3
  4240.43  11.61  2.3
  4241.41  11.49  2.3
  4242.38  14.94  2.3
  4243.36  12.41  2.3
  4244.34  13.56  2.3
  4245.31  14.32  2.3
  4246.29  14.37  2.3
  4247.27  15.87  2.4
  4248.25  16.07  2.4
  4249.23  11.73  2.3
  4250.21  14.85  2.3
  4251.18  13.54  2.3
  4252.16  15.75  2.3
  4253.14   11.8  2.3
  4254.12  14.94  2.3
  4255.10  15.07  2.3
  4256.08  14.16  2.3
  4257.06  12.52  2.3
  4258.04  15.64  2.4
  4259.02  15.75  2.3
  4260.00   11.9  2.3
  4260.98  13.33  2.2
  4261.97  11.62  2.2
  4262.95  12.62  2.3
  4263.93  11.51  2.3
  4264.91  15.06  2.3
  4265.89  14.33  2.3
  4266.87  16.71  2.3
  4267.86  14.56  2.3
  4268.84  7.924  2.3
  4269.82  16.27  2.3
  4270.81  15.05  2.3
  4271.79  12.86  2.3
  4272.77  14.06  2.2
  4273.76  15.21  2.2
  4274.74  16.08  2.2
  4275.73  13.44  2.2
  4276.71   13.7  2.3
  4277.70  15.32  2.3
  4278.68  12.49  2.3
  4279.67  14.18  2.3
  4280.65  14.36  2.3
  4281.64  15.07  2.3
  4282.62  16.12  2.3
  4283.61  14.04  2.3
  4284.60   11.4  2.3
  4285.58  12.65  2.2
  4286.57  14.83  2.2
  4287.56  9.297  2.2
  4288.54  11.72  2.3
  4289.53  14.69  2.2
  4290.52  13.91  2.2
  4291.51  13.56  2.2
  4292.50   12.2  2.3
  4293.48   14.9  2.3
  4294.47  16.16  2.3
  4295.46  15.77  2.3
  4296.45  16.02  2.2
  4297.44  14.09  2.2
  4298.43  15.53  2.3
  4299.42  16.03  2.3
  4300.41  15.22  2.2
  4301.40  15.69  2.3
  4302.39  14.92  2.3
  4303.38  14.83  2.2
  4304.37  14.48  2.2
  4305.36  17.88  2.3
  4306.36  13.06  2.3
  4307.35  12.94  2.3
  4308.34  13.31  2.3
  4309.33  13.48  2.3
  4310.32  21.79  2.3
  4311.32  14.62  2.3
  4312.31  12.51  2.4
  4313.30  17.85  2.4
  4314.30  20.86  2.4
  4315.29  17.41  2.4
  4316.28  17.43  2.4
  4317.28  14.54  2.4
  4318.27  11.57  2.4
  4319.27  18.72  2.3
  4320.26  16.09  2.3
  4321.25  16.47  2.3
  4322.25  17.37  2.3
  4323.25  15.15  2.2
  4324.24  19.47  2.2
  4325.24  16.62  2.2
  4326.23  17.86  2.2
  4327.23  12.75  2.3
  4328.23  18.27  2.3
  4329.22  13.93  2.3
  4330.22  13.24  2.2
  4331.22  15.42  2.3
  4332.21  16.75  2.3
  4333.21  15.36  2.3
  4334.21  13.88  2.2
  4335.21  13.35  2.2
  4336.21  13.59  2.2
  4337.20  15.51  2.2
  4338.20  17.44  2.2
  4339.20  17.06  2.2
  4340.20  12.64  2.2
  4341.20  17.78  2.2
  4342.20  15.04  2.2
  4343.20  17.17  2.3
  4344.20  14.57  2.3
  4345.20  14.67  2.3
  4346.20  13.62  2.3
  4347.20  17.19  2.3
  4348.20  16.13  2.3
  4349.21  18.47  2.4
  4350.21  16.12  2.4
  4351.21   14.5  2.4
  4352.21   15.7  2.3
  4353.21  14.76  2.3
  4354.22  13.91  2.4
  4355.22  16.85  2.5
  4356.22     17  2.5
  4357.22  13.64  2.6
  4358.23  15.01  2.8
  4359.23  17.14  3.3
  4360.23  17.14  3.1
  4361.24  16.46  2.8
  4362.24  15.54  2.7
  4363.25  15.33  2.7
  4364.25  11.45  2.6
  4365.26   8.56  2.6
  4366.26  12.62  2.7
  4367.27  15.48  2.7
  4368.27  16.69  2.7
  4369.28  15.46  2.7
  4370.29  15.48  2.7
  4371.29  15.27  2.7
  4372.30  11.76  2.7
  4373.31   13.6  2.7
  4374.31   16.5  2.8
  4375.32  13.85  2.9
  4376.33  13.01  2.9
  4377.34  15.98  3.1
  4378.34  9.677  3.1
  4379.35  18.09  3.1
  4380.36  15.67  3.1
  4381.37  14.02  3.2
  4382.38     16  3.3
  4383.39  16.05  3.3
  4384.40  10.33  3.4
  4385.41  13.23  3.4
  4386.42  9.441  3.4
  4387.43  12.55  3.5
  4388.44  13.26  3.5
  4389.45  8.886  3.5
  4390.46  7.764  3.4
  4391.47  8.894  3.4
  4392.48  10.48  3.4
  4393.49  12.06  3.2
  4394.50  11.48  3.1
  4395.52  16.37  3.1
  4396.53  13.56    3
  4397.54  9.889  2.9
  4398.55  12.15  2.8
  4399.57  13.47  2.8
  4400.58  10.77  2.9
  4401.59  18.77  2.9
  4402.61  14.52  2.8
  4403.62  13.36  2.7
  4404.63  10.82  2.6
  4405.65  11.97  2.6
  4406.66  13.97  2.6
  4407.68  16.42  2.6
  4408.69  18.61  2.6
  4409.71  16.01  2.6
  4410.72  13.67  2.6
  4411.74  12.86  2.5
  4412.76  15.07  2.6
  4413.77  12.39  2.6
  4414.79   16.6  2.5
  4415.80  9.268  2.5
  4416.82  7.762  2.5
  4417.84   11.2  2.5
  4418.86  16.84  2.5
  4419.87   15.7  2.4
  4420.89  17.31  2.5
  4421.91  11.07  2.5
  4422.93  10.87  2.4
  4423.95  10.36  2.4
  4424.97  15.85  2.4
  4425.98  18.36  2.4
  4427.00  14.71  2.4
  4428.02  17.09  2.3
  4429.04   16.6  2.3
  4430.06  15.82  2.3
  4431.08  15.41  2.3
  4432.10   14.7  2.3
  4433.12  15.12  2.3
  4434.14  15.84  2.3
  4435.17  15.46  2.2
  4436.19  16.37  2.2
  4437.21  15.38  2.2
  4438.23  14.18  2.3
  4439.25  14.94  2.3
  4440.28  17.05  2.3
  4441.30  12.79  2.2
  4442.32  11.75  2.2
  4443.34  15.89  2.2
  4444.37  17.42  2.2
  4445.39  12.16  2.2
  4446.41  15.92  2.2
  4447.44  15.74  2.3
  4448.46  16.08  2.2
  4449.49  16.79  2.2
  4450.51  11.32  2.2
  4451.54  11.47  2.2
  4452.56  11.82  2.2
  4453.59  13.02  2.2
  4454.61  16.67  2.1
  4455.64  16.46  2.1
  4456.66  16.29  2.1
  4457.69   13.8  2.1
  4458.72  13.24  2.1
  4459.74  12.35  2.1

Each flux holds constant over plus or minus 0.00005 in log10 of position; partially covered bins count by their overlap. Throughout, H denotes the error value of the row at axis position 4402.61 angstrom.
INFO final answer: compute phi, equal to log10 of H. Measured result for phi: 0.447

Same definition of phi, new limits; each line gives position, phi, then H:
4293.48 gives 0.362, 2.30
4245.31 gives 0.362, 2.30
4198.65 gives 0.380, 2.40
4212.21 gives 0.380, 2.40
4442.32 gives 0.342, 2.20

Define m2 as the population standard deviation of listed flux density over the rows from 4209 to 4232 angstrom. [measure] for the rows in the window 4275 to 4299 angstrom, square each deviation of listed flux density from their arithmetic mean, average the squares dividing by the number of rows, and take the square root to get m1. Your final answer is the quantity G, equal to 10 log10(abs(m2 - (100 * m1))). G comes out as 22.1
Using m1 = 1.66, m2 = 1.8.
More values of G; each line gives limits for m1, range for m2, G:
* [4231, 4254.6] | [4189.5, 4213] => 22.6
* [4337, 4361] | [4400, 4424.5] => 21.7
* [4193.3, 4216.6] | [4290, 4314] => 23.6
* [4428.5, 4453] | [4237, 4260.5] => 22.7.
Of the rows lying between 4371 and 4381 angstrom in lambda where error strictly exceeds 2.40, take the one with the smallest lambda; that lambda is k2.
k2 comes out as 4371.29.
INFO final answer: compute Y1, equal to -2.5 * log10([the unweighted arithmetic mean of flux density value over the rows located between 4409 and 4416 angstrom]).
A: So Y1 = -2.84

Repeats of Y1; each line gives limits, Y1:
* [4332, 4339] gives -2.95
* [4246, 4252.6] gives -2.91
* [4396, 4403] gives -2.81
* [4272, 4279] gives -2.89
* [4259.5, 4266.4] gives -2.78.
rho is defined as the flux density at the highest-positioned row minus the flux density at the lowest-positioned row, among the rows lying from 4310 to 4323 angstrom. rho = -4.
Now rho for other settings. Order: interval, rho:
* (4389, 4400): 5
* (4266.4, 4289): -5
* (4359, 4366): -9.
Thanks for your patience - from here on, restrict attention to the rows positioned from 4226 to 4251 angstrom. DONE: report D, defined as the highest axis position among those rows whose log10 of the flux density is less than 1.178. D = 4250.21 angstrom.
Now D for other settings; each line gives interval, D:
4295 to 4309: 4308.34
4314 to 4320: 4318.27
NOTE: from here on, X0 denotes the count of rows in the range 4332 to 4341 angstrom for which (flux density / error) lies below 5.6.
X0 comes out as 0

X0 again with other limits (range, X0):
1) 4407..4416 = 4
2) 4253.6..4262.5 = 3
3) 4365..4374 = 4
